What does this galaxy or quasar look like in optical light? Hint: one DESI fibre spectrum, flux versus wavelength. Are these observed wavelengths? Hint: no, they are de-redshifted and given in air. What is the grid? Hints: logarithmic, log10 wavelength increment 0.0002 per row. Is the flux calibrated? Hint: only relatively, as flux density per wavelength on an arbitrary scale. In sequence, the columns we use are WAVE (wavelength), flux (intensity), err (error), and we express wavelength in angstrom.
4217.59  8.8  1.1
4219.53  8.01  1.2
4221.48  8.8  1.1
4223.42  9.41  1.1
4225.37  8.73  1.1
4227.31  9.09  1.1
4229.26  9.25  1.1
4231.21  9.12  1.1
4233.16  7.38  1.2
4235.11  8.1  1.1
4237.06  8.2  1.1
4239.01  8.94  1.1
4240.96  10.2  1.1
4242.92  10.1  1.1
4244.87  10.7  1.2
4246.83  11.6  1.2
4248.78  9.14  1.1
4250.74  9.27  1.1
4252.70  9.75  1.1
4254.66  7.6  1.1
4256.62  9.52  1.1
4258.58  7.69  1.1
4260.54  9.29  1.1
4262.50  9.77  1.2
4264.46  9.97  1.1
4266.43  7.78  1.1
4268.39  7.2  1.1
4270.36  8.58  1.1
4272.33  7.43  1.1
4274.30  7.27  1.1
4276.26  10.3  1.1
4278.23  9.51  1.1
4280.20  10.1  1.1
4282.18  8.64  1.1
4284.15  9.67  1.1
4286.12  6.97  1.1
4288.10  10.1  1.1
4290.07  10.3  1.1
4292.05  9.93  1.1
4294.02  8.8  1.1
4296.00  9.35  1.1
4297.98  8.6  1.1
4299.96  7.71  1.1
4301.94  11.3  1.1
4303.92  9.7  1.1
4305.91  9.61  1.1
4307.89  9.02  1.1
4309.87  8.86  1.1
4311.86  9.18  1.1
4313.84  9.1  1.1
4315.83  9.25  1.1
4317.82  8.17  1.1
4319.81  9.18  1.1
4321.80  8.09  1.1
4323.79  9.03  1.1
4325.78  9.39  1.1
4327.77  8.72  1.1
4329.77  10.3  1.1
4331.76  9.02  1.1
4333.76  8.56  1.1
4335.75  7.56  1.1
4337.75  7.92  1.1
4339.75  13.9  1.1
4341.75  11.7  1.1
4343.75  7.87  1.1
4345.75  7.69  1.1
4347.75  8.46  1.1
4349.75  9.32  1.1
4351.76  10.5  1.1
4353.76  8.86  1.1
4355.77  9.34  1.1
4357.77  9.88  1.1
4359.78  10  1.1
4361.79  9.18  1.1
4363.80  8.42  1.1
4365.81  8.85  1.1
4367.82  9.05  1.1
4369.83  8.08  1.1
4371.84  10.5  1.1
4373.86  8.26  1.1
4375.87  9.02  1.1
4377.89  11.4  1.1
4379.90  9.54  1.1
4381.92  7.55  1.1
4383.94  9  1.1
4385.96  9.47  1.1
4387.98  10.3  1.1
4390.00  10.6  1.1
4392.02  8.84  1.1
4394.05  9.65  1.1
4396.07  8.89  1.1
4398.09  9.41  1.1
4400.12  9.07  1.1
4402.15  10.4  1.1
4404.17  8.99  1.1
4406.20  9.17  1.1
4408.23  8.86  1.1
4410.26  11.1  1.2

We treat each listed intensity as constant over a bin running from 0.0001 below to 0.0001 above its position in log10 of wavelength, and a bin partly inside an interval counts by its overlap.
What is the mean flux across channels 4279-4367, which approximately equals 9.23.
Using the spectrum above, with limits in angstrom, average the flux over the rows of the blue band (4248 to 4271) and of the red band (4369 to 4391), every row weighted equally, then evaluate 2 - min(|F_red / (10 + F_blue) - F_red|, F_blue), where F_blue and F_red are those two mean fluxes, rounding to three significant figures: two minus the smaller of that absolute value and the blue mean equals -6.80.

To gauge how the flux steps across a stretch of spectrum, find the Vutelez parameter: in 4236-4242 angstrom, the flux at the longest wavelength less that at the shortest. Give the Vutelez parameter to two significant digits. 2.0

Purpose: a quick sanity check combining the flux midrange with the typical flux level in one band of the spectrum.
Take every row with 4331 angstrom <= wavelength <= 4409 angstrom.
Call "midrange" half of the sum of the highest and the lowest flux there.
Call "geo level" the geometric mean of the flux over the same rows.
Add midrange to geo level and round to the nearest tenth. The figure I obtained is 20.0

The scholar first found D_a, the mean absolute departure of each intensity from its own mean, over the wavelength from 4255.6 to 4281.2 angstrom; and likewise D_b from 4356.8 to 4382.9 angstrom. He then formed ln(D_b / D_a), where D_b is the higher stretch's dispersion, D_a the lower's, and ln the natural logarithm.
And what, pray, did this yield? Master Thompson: -0.3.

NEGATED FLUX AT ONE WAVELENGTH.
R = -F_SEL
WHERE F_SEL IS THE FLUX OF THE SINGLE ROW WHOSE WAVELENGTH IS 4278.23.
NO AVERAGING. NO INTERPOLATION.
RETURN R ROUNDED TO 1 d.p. -9.5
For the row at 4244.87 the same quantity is -10.7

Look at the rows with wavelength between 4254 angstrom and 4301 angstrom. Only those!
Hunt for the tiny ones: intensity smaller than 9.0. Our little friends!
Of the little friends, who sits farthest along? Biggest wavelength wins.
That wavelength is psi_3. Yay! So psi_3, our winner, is 4299.96 angstrom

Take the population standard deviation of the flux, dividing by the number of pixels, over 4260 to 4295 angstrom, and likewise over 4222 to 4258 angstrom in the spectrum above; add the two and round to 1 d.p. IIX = 2.2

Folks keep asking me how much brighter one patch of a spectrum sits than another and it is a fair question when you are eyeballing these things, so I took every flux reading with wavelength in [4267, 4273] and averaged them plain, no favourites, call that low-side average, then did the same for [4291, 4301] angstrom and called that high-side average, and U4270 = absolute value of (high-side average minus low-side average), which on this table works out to 1.1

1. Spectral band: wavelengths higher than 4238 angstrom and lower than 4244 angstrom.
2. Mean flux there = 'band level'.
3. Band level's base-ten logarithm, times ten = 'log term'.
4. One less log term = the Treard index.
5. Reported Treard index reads -8.89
